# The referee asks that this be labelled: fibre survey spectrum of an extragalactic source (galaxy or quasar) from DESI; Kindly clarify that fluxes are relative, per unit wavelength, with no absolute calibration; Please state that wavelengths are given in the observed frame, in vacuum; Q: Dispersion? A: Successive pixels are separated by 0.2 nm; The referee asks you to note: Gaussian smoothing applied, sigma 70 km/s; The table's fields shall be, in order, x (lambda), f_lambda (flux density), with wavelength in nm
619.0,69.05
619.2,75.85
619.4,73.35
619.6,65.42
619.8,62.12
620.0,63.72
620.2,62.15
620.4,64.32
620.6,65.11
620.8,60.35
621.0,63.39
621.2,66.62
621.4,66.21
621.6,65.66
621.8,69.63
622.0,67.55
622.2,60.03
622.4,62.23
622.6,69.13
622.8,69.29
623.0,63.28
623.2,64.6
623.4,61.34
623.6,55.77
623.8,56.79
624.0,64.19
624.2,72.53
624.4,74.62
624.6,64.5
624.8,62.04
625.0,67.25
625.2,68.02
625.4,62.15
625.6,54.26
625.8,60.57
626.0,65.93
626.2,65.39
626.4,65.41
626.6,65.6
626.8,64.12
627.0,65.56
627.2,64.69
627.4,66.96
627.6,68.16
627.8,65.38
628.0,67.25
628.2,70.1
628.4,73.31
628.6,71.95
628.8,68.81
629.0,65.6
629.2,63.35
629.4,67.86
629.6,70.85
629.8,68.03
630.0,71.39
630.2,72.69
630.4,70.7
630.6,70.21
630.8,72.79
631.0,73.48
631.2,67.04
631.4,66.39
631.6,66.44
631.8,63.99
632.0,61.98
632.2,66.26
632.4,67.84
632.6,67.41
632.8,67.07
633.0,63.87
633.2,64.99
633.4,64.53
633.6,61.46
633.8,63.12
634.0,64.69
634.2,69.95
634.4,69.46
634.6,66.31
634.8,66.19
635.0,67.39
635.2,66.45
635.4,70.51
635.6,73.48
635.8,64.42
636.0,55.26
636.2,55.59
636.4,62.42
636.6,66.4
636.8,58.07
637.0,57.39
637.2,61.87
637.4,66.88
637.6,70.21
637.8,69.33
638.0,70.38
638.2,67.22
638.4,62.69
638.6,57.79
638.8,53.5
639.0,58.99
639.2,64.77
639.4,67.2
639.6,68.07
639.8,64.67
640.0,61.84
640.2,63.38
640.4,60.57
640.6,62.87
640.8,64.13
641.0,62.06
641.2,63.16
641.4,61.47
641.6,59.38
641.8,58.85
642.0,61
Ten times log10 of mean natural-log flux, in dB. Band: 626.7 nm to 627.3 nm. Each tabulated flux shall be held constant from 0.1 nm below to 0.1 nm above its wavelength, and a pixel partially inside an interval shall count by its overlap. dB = 6.20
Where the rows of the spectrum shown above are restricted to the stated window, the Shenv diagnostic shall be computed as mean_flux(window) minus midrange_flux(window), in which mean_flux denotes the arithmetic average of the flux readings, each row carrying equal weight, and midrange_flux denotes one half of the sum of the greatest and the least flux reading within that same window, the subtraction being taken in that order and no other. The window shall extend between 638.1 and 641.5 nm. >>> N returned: 1.8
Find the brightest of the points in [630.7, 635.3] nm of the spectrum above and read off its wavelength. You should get 631.0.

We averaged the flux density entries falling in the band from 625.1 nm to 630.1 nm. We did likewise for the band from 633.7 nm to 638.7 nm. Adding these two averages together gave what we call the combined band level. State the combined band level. 131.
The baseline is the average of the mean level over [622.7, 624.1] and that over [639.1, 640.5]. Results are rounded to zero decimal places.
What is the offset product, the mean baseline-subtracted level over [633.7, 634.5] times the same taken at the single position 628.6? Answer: 31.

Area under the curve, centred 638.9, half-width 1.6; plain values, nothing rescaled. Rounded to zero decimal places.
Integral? 205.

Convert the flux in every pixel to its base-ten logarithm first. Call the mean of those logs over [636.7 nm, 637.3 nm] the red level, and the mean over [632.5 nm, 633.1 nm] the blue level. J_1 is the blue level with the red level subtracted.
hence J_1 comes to 0.05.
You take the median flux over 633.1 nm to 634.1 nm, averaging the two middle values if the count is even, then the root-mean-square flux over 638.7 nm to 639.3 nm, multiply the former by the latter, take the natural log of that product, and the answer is 8.25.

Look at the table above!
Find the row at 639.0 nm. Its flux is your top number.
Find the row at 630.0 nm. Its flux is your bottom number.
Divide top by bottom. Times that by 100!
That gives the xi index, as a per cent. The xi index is 83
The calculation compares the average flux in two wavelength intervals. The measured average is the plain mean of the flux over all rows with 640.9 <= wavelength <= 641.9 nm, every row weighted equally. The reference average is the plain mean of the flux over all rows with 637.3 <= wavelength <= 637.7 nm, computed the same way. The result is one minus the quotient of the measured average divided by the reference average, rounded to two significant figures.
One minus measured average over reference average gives 0.11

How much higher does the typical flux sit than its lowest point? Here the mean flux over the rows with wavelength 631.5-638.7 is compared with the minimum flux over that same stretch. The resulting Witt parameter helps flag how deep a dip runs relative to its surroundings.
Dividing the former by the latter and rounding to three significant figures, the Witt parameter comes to 1.18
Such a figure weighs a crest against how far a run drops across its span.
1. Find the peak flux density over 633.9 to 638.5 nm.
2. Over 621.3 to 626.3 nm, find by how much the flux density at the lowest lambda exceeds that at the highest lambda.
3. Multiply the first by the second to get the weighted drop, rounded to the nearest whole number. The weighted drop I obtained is 60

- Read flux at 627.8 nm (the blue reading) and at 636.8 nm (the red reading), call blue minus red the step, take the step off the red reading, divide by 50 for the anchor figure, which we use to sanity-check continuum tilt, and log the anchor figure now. 1.02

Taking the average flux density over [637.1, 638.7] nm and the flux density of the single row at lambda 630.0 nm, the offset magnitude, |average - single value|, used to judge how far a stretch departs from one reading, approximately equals 6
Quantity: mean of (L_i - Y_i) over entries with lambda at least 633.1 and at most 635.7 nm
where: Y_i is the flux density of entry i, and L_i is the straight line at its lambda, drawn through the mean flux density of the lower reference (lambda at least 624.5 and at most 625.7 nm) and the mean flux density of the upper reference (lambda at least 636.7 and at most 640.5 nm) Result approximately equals -3.5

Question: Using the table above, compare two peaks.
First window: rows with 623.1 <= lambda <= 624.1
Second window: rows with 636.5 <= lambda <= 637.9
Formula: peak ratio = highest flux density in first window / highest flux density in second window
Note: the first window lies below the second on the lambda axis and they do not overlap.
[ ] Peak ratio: 0.92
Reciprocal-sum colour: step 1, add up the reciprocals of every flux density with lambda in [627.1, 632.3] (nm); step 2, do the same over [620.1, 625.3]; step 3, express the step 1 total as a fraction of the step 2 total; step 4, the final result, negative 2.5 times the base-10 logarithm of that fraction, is 0.06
